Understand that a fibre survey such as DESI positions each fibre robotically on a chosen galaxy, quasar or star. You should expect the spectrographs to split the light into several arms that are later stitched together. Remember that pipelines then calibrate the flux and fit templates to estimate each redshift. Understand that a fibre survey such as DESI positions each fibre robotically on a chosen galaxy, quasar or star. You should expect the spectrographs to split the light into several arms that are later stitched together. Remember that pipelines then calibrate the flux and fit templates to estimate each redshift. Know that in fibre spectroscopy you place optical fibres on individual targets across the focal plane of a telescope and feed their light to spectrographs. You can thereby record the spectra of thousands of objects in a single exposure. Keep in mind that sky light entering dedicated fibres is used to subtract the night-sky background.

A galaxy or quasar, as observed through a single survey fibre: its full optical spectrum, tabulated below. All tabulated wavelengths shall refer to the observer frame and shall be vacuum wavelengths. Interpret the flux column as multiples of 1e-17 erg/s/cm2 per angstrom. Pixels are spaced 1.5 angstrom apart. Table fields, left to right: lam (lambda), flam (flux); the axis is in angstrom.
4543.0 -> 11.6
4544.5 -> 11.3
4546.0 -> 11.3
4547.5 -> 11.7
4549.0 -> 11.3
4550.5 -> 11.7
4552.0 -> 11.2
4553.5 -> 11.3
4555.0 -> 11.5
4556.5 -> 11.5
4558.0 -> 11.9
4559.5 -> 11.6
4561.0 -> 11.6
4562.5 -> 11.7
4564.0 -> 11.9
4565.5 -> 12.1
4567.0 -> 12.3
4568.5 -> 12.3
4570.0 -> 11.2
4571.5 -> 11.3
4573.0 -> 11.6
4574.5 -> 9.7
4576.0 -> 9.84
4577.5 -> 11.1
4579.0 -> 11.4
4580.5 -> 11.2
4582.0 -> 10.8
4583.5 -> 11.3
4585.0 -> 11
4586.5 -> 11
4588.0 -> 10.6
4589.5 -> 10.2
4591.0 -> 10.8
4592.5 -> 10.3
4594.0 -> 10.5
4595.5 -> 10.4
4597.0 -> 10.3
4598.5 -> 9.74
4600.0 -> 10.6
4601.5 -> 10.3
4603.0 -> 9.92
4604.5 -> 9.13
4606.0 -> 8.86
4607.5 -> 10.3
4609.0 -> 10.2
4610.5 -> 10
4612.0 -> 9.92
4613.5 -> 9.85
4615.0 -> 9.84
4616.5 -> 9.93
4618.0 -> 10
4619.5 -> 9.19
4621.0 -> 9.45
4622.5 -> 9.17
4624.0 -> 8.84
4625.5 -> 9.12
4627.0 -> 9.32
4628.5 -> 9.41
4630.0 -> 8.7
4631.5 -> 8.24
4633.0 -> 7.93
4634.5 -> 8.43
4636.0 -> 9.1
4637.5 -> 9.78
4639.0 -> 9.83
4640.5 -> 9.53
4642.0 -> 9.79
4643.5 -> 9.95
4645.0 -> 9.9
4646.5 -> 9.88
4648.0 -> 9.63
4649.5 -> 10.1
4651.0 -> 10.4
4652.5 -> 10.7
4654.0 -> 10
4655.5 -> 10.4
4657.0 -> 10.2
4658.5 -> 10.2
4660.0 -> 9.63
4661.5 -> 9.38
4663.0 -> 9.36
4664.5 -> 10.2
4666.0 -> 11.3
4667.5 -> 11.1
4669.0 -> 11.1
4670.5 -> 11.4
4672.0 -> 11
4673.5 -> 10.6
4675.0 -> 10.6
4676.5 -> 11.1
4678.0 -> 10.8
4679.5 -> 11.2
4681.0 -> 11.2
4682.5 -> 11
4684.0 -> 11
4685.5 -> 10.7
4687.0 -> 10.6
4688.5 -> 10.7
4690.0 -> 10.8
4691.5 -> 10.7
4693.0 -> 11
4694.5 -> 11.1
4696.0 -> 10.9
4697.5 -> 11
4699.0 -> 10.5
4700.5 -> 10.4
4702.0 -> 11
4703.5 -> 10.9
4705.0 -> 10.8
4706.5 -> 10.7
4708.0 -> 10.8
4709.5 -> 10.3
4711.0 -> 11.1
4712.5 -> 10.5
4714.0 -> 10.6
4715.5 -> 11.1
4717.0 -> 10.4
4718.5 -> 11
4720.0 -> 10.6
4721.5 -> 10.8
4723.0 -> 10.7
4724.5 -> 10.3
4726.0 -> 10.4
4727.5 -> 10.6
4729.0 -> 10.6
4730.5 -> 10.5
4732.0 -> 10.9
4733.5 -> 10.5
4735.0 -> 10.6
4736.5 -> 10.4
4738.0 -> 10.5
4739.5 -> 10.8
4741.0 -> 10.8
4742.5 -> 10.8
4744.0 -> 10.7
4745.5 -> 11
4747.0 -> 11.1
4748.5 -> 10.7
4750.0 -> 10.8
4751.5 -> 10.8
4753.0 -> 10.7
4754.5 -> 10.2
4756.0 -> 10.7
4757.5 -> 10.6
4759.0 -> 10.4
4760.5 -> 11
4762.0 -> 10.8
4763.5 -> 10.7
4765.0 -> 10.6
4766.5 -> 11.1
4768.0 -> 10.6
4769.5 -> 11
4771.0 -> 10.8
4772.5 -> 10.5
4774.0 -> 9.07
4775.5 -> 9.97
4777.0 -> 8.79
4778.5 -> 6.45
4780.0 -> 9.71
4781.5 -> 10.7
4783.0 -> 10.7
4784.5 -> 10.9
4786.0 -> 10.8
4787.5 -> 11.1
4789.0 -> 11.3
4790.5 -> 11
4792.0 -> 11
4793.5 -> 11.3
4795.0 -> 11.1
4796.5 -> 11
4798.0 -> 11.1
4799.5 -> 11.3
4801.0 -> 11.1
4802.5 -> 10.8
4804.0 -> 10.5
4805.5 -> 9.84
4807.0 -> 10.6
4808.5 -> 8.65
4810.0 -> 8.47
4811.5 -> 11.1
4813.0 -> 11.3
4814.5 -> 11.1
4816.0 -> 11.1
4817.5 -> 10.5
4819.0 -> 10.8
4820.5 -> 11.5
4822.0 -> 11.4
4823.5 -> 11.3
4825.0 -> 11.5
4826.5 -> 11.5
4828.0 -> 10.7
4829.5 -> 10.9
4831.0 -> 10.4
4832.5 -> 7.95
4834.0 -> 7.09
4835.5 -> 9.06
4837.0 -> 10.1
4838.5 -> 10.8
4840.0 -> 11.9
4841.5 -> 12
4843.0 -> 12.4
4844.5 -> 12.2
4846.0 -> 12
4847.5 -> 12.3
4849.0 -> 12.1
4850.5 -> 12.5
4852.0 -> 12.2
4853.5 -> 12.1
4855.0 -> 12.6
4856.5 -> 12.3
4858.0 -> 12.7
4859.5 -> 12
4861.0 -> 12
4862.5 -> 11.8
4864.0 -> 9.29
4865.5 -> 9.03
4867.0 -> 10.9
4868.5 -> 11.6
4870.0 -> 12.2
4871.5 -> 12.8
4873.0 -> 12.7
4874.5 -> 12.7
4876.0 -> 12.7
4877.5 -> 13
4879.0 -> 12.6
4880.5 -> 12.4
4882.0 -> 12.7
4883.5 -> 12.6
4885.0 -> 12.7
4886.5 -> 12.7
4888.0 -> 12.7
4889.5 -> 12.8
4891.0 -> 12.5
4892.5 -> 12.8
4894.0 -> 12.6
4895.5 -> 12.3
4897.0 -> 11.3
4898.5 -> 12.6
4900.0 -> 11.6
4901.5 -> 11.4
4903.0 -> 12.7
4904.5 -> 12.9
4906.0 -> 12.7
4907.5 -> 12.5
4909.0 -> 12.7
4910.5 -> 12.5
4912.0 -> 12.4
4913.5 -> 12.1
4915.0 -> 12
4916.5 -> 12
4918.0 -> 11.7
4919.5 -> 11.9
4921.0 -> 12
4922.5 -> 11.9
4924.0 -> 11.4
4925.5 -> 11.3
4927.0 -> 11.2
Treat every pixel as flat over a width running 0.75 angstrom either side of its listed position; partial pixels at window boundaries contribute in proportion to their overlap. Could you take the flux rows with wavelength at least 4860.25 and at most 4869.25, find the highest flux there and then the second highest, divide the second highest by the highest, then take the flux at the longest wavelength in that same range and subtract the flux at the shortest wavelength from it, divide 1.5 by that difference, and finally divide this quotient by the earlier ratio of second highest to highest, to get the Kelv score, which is -3.8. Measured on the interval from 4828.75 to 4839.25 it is -15.1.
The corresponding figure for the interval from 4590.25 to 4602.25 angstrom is -3.1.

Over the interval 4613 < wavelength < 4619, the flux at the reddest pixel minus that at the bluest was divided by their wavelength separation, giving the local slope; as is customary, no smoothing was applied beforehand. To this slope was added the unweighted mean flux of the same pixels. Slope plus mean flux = 9.9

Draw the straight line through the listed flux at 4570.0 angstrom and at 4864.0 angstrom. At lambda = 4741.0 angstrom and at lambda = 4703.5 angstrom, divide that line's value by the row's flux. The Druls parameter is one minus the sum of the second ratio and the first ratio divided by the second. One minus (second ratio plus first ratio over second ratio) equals -0.93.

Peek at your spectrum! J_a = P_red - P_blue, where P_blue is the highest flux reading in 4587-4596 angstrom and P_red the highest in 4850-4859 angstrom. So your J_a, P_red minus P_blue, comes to 1.9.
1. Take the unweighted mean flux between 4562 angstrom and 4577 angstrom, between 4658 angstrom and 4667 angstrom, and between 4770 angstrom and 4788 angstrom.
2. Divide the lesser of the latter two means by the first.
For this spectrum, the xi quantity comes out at 0.87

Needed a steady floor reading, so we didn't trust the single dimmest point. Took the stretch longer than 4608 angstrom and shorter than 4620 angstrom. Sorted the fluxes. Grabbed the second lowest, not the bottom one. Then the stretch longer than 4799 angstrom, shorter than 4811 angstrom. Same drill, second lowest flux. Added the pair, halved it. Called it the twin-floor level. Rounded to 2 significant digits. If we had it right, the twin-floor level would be 9.2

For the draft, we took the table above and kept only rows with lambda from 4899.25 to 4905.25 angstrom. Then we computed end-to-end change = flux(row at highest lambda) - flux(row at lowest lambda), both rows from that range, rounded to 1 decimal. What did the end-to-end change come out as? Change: 1.3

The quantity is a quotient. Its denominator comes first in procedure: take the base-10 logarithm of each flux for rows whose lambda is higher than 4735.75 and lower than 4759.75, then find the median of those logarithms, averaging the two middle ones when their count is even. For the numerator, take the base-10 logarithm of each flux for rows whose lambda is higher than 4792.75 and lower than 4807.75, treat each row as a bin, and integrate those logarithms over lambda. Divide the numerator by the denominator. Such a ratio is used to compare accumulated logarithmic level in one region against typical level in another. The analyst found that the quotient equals 15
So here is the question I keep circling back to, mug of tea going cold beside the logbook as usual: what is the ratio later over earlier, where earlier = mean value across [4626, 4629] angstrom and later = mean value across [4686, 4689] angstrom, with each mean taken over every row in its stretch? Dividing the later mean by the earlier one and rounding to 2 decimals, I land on 1.14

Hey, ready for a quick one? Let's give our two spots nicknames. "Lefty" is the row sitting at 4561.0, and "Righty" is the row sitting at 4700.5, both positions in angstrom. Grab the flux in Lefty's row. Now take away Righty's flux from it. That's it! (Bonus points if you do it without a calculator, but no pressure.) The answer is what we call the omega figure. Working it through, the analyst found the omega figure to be 1.2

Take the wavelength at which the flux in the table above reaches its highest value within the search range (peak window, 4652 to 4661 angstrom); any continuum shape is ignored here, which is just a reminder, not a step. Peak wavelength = 4652.5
